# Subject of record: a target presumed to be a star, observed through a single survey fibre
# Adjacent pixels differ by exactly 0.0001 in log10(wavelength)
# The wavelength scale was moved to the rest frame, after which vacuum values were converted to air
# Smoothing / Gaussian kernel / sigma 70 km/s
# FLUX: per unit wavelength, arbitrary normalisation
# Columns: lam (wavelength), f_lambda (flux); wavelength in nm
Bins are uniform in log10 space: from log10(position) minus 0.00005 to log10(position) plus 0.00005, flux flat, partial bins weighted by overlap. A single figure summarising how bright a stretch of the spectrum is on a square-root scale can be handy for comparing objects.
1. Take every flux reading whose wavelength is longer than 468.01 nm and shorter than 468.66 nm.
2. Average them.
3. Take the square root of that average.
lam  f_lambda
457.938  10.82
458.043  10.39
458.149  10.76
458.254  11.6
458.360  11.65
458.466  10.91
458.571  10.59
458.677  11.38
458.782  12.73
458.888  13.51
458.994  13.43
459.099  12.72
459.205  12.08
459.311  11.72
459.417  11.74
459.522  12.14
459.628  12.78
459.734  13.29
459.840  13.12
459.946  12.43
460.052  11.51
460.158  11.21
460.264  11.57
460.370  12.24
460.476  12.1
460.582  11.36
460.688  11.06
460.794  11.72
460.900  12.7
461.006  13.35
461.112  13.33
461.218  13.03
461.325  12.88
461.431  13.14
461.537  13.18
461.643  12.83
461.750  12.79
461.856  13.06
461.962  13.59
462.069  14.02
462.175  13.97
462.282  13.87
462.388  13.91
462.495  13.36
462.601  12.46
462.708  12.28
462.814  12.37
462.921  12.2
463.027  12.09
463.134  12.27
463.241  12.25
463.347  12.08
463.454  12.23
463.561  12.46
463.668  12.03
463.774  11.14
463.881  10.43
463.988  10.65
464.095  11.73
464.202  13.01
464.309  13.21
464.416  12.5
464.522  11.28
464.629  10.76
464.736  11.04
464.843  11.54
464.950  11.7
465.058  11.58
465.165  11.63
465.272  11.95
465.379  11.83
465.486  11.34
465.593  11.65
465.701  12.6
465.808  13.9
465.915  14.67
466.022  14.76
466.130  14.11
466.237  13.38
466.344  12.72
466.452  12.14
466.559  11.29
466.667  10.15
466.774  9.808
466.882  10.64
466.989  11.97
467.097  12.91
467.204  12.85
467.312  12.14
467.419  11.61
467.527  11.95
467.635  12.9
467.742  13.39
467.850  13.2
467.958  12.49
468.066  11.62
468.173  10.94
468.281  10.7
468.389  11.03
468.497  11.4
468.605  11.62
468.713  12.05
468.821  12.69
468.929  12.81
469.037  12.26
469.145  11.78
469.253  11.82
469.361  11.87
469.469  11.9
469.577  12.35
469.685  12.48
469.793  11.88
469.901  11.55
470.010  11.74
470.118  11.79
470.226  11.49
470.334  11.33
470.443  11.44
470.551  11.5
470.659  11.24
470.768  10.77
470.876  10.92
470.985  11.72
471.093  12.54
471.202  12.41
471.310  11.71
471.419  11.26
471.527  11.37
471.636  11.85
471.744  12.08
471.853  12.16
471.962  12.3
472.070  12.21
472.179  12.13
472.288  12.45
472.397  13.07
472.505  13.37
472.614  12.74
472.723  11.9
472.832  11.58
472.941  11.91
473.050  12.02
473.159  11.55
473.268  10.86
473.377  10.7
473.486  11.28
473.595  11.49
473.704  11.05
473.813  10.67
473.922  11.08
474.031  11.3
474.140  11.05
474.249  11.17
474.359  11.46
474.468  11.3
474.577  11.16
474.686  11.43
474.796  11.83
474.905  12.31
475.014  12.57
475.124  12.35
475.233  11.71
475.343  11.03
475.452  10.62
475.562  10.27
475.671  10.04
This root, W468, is 3.35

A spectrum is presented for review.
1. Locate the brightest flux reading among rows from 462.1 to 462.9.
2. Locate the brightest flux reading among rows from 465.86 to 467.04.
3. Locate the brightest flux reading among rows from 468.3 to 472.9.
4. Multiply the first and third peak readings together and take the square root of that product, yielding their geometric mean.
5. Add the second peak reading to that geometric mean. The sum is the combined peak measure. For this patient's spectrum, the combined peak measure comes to 28.4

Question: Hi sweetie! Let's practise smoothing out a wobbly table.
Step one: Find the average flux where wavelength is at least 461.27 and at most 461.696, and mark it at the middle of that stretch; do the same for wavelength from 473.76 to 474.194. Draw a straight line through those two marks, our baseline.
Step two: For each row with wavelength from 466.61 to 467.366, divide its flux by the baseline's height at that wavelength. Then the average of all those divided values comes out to 0.95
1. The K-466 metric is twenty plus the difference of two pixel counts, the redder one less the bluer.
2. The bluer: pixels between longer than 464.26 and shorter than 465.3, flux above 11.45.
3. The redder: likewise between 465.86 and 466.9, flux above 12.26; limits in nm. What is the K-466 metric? 18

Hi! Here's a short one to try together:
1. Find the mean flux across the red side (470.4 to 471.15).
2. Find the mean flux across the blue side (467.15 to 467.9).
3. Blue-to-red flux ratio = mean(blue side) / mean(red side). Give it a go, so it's 1.10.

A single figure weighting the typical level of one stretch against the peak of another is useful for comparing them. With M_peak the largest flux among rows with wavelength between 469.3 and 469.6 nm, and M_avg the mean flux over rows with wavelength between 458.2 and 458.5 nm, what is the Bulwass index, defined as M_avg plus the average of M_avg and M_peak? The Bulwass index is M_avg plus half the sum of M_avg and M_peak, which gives 23.3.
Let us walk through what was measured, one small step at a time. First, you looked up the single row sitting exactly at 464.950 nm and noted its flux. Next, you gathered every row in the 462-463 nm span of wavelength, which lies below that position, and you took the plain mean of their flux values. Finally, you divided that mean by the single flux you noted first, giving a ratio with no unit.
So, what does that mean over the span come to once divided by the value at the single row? 1.12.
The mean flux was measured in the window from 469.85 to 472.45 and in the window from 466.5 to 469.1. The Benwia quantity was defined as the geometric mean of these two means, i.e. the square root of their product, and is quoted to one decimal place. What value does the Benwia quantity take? 11.8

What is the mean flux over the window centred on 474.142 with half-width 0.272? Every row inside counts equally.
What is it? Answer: 11.2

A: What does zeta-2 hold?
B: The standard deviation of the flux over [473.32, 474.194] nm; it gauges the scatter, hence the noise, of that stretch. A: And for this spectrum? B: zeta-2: 0.3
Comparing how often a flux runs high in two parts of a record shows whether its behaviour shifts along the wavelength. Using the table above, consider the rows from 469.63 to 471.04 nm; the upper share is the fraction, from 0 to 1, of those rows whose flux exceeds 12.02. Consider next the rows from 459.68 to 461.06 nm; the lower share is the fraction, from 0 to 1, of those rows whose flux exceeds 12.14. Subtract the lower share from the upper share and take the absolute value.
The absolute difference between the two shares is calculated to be 0.38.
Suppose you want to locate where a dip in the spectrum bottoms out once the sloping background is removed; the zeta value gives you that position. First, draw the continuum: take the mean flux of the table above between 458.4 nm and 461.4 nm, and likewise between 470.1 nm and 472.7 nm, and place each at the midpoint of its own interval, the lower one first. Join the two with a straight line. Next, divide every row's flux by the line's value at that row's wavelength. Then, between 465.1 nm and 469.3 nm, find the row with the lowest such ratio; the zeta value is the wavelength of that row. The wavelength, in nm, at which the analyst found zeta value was 466.774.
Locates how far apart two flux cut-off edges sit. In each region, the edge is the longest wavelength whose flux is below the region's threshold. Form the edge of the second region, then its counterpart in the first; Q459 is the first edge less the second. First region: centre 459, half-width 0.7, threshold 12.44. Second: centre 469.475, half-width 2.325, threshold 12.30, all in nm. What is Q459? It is -12.22 nm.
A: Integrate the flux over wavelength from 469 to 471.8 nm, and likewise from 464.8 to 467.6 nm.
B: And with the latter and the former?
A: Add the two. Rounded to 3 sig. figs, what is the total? 67.0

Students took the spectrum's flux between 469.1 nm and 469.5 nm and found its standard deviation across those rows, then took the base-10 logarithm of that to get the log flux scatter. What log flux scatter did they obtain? -1.3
